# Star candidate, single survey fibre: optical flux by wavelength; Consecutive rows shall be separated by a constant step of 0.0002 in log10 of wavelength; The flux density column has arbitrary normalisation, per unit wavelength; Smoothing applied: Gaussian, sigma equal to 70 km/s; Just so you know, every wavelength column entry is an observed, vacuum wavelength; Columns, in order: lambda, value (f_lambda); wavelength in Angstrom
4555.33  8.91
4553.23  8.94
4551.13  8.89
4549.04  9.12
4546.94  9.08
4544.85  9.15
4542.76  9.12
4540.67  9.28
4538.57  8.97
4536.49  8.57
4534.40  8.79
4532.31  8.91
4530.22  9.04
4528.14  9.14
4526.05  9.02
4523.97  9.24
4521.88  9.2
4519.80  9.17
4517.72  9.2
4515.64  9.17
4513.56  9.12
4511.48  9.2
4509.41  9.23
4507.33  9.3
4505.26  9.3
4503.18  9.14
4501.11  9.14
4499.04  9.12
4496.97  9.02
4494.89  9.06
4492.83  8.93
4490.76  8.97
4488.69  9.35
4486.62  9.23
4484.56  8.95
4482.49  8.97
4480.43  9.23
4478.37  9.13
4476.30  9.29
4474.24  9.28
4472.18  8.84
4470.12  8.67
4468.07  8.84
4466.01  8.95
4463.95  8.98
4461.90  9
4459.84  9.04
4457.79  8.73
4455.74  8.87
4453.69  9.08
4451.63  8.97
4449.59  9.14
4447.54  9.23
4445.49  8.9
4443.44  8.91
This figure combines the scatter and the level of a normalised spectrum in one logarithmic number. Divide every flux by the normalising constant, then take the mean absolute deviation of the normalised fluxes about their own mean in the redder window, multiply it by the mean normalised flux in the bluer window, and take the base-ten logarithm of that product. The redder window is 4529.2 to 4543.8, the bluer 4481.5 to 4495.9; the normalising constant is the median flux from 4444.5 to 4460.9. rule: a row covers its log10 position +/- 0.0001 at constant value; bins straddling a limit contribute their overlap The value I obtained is -1.72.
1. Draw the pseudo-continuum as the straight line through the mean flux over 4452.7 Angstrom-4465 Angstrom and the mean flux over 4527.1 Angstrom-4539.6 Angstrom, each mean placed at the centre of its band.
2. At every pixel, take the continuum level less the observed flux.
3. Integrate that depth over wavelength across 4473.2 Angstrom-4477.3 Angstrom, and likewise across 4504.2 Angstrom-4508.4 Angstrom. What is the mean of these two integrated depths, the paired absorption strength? -1.5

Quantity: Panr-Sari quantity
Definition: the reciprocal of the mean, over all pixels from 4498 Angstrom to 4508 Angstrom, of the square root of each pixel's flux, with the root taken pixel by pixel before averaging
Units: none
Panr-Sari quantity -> 0.330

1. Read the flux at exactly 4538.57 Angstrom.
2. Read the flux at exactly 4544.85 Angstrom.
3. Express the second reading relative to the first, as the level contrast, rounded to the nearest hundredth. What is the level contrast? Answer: 1.02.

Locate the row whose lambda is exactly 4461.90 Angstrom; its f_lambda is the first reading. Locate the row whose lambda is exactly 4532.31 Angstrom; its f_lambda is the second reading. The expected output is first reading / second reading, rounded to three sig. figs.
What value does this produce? 1.01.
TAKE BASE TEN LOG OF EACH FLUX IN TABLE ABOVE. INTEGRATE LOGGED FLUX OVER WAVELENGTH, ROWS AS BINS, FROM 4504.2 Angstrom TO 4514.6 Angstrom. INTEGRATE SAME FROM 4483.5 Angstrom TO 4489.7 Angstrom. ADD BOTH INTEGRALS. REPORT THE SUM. 16.0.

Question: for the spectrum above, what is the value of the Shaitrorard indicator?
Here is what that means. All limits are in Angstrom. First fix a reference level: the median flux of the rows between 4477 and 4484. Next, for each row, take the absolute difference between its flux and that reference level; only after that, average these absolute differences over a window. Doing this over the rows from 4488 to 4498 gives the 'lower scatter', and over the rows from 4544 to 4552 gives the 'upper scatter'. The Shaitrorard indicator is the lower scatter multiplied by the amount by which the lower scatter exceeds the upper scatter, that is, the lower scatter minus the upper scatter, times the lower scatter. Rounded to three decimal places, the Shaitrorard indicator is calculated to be 0.011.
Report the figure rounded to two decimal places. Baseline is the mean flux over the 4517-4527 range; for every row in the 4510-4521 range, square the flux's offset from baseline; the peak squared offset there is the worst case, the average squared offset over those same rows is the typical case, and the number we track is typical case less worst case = 0.00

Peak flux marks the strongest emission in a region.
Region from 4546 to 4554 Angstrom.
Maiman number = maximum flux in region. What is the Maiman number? 9.12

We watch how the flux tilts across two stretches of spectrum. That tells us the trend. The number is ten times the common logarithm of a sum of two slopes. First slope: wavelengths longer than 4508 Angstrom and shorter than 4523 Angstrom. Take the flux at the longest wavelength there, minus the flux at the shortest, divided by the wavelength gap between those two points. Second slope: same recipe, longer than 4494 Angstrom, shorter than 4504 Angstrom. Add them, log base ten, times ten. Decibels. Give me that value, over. -21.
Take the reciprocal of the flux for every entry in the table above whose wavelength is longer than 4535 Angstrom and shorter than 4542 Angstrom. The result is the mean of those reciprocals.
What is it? 0.1120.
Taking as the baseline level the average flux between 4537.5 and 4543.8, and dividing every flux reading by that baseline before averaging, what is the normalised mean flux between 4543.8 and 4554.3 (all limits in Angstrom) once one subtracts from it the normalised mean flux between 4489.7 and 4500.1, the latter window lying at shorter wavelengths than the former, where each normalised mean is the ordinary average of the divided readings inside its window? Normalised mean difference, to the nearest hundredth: 0.00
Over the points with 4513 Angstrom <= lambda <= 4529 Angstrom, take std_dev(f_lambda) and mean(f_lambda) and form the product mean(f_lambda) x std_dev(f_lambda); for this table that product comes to 0.6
